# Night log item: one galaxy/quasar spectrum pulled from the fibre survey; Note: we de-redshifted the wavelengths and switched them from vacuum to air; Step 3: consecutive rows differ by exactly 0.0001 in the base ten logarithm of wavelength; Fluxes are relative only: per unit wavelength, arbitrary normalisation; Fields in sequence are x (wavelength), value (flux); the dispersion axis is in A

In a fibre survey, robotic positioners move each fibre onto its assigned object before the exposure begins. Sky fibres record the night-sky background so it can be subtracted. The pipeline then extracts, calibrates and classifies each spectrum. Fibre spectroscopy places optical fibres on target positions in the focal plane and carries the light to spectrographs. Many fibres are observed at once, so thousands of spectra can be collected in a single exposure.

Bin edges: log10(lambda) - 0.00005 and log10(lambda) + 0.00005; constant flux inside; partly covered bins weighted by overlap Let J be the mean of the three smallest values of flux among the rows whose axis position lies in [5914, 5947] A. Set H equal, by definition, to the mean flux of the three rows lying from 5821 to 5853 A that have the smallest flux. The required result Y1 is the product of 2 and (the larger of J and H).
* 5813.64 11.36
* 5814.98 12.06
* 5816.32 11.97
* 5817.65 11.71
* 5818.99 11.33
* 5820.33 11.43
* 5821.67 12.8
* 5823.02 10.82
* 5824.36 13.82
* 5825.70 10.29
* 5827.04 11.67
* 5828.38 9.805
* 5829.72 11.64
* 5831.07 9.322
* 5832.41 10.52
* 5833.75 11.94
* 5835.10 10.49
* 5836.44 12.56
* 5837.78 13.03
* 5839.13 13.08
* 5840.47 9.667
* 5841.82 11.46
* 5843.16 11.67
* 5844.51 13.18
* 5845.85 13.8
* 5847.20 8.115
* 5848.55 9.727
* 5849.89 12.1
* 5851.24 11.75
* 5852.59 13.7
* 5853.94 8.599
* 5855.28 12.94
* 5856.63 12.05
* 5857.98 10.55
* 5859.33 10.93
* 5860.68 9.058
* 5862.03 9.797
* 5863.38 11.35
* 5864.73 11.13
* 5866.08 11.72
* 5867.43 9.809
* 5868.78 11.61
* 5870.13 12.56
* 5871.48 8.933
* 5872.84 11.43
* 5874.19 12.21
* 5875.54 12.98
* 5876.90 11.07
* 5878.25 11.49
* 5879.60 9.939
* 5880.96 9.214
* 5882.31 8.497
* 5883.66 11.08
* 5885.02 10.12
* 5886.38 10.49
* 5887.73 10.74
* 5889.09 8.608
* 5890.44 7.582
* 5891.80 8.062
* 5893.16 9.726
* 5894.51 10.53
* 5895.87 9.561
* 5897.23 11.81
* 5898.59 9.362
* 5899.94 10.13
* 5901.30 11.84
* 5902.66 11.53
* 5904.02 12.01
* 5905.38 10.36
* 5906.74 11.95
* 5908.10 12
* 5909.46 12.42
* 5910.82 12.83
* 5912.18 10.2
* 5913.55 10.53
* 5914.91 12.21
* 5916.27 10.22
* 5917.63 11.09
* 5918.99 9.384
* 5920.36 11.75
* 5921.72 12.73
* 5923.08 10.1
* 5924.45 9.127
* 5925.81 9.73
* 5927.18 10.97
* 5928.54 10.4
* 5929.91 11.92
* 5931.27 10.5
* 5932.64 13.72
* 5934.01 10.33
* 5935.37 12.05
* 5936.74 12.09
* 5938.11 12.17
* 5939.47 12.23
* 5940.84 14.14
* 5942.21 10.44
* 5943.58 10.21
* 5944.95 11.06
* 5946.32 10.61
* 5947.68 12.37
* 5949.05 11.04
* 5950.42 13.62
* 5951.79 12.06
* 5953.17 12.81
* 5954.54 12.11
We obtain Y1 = 18.8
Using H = 9.0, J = 9.4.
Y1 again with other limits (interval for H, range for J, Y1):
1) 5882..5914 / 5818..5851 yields 18.1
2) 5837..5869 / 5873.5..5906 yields 17.2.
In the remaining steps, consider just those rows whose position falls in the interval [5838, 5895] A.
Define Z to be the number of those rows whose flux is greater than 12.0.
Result 10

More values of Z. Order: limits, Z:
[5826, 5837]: 1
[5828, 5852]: 6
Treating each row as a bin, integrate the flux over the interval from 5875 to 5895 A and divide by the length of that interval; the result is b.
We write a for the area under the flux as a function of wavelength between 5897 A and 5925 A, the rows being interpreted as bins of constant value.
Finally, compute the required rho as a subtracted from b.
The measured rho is -301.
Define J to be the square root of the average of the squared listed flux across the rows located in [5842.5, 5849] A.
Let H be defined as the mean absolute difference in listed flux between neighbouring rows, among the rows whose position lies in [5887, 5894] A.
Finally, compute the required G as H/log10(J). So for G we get 1.2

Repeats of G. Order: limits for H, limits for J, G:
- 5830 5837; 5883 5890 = 1.5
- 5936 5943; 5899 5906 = 1.4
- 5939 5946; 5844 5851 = 1.6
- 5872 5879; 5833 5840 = 0.9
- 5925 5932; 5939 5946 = 1.1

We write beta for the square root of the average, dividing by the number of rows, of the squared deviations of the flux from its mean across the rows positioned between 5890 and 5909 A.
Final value 1.43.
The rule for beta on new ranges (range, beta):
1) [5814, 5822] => 0.49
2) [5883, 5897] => 1.13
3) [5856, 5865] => 0.93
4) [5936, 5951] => 1.22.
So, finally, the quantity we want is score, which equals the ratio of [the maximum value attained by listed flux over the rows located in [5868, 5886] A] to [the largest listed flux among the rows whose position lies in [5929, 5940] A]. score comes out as 0.95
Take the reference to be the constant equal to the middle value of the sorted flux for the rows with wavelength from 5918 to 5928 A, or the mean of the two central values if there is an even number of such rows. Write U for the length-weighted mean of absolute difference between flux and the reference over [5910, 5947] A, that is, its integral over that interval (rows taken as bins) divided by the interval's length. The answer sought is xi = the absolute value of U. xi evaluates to 1.27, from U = 1.27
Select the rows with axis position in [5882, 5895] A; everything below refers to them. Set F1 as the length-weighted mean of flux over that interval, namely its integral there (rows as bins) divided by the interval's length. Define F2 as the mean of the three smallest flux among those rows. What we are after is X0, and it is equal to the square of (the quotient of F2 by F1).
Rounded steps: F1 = 9.6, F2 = 8.0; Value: 0.708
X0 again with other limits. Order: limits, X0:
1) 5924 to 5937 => 0.770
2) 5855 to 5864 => 0.815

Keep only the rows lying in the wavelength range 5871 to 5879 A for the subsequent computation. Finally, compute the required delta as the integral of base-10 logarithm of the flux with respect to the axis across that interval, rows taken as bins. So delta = 8.43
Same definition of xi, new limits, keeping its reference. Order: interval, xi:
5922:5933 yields 1.03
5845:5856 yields 2.22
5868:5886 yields 1.32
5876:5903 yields 1.01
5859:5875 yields 1.27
